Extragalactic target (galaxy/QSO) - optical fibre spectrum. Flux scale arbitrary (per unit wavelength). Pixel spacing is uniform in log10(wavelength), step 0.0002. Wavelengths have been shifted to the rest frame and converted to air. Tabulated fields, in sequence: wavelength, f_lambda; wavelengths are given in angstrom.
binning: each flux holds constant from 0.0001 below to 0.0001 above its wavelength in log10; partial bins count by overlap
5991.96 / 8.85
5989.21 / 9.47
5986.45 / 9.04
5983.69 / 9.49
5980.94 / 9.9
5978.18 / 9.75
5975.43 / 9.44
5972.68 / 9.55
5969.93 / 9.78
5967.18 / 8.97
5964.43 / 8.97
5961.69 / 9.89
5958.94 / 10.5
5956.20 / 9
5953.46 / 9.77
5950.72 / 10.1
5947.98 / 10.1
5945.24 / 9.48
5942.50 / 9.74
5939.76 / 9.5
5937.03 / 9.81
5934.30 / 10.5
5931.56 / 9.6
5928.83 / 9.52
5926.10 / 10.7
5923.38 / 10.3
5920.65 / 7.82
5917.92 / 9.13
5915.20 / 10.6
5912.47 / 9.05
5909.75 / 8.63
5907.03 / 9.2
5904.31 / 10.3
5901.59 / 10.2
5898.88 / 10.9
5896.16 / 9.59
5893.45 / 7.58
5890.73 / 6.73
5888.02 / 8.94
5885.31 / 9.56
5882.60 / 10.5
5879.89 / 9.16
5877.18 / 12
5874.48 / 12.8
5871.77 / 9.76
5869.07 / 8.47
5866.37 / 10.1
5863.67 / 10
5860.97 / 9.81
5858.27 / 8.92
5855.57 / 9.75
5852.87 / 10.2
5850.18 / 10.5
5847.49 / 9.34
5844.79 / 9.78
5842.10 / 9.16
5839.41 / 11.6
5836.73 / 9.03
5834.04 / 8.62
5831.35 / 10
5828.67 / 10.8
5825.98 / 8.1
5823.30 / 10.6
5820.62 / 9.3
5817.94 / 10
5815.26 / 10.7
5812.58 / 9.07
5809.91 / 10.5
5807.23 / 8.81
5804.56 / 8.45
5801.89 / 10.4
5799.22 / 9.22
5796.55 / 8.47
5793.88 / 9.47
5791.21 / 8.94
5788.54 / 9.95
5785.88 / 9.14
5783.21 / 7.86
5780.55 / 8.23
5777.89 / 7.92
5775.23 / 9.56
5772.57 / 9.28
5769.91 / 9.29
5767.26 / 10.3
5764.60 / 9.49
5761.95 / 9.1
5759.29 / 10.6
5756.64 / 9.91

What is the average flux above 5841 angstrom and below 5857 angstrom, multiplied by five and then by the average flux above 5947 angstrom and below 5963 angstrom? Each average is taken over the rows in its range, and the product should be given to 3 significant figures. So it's 484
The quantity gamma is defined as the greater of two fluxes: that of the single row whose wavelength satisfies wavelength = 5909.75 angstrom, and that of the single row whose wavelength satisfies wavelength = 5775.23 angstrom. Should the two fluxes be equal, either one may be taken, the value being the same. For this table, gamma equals 9.6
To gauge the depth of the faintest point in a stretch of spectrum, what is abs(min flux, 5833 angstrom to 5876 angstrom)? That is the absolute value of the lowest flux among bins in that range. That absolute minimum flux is 8.47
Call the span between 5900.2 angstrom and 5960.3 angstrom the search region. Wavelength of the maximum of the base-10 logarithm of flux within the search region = 5926.10 angstrom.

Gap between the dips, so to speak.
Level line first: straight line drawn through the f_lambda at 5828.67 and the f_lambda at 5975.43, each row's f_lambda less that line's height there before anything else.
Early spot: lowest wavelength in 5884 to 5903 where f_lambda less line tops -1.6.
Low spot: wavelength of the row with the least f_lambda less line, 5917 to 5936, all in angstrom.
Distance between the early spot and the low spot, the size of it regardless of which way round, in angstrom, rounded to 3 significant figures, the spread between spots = 35.3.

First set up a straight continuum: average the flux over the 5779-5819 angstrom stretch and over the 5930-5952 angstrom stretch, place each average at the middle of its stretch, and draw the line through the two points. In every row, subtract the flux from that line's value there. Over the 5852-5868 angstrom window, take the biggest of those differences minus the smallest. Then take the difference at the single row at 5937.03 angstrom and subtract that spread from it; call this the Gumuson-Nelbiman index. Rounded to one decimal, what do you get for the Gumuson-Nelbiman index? -1.3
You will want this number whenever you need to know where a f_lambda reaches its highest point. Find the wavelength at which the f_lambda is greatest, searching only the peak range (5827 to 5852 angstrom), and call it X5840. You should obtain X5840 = 5839.41 angstrom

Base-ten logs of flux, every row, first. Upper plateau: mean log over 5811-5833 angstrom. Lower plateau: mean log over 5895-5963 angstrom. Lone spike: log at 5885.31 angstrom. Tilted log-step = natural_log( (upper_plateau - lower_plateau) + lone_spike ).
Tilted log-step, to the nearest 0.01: -0.02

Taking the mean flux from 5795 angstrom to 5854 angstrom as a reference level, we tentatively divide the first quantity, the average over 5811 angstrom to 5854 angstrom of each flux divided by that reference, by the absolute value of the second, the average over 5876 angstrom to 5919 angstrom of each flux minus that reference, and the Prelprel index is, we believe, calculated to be 6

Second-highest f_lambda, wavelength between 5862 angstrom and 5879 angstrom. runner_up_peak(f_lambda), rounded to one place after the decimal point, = 12.0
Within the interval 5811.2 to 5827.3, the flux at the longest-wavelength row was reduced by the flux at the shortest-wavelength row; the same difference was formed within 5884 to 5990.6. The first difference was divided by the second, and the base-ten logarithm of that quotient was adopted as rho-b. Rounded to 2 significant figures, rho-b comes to 1.0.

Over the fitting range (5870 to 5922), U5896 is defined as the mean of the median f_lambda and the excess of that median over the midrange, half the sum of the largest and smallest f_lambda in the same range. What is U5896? 4.68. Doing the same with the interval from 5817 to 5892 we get 4.89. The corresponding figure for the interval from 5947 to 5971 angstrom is 4.91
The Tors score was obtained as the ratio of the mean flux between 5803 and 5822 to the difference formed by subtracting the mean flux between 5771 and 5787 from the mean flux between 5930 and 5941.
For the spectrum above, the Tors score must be 8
